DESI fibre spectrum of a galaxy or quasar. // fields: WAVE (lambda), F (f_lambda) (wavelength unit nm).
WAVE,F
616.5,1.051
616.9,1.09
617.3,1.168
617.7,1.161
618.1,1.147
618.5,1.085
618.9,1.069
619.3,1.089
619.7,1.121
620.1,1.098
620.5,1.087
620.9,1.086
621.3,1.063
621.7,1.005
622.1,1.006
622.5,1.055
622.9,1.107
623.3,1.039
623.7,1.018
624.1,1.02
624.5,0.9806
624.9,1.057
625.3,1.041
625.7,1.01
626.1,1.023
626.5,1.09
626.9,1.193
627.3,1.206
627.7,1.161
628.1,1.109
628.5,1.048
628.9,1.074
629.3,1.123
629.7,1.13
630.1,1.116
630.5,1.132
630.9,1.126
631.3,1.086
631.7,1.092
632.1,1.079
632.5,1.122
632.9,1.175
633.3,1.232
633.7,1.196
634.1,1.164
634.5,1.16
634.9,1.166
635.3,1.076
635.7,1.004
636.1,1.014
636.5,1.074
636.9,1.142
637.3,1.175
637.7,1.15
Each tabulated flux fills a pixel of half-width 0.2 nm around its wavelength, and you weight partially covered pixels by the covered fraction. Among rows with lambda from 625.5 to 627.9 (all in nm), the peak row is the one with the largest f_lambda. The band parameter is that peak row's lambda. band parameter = 627.3 nm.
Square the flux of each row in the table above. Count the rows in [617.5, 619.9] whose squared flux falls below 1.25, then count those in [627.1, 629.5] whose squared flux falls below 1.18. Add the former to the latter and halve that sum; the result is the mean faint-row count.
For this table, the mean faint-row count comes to 2.50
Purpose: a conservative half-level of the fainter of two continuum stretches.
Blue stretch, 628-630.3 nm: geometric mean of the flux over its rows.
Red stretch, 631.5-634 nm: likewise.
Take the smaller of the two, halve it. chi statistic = 0.550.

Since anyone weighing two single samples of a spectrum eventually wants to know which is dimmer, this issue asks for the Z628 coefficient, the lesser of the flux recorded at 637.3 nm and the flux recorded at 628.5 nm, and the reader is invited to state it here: 1.05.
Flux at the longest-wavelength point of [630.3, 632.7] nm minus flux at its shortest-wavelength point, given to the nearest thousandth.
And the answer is -0.010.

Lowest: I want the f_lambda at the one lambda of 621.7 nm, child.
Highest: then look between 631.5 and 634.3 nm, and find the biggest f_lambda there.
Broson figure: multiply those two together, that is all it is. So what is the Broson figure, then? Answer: 1.24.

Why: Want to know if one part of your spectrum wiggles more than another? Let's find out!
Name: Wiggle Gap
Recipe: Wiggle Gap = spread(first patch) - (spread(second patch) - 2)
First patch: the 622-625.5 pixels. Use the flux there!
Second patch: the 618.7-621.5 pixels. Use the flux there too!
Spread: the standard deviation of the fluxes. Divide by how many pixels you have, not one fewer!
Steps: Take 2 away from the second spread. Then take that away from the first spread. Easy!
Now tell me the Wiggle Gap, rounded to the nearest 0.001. 2.016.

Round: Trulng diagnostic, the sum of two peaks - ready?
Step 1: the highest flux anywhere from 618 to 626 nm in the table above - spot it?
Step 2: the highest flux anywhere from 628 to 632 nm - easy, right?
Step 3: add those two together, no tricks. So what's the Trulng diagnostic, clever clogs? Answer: 2.279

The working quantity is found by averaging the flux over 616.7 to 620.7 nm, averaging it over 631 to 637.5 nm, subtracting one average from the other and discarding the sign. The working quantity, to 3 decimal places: 0.011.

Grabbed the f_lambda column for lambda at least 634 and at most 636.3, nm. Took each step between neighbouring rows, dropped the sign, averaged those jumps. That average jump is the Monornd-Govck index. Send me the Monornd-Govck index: 0.036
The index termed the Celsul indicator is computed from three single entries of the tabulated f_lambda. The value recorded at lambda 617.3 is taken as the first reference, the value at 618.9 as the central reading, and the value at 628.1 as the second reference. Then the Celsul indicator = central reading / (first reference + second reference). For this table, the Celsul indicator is 0.47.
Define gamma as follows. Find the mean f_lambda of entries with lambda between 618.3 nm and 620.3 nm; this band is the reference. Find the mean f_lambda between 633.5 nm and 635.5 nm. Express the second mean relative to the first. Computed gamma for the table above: 1.05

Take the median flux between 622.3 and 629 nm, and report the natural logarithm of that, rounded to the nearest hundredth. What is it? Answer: 0.05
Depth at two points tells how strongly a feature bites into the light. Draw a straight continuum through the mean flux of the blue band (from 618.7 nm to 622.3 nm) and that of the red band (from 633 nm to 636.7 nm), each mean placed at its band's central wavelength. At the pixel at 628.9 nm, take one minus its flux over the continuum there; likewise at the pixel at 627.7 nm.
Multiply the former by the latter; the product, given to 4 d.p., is -0.0014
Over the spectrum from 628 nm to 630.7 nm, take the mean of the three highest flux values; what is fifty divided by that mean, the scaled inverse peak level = 44.3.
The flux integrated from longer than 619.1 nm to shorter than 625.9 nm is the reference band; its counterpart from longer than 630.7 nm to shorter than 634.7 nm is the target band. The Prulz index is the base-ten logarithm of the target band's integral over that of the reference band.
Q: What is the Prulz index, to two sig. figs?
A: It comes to -0.19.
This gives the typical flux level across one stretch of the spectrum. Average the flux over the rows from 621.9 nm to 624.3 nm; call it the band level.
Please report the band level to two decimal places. 1.04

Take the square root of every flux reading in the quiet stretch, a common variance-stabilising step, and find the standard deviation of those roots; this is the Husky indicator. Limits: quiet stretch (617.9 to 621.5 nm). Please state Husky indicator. 0.012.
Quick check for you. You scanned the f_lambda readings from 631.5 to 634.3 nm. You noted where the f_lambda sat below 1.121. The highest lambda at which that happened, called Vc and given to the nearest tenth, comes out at 632.1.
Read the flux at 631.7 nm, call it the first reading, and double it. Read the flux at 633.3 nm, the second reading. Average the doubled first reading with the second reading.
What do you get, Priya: 1.71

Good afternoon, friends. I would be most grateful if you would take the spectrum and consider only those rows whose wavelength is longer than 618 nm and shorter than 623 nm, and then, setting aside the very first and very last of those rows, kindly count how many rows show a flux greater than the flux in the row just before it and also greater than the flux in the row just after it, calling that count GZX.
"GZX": 1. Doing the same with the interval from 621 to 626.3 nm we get 3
